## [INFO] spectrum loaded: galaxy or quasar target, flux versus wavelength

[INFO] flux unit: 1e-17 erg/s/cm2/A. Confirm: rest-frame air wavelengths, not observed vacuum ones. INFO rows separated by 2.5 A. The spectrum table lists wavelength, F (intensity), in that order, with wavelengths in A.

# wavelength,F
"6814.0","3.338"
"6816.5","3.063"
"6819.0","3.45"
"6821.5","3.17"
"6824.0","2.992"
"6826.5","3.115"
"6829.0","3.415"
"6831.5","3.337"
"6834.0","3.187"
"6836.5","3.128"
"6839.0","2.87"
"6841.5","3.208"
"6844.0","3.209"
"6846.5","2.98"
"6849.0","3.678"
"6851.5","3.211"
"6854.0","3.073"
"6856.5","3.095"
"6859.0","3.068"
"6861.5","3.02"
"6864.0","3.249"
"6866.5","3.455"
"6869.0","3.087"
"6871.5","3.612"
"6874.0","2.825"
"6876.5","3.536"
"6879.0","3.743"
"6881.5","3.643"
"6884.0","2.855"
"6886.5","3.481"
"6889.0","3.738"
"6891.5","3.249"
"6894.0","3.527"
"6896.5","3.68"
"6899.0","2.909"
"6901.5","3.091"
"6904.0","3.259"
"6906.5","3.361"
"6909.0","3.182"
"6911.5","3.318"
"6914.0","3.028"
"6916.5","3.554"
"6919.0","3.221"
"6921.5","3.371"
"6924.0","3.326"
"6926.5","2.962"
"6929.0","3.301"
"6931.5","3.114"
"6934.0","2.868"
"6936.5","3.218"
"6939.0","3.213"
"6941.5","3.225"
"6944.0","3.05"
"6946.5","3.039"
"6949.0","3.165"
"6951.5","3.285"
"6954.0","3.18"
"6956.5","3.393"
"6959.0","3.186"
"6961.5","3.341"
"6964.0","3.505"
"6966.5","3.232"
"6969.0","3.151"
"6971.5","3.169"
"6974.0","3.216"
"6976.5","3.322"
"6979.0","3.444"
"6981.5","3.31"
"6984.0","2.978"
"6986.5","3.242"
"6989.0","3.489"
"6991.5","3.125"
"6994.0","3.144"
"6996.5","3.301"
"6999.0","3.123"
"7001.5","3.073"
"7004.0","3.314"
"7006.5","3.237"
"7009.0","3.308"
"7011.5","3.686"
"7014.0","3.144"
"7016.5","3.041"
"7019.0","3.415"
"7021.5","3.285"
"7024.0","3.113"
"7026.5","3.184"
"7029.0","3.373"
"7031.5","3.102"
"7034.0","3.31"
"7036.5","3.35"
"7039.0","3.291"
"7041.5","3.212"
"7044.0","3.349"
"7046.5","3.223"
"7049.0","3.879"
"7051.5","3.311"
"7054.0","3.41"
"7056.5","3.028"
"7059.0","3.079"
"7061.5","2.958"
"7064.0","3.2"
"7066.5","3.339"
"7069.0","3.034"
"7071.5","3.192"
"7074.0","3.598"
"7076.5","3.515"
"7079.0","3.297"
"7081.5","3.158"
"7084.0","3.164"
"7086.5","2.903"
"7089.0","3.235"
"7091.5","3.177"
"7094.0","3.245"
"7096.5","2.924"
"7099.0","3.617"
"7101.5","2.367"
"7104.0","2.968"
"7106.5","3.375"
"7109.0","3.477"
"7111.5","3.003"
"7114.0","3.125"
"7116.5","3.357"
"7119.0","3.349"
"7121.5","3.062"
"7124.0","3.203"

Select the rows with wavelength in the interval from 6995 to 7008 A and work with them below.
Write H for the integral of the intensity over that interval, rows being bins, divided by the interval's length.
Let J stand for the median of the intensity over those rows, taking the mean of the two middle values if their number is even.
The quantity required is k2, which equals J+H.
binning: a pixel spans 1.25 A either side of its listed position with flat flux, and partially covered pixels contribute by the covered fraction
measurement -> 6.447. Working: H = 3.21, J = 3.24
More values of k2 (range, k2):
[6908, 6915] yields 6.363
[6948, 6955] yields 6.393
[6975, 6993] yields 6.580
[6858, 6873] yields 6.412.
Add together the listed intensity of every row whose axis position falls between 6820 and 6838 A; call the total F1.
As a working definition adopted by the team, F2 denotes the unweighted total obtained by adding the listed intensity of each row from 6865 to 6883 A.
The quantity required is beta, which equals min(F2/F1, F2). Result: 1.1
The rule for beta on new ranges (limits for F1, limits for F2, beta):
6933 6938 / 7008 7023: 3.3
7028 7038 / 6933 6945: 1.2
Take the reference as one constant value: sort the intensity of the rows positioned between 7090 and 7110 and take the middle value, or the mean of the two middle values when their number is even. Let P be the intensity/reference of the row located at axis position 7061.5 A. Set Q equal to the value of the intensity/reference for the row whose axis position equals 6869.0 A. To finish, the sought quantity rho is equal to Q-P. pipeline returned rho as 0.04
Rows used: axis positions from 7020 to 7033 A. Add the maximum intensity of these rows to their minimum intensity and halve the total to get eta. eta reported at 3.24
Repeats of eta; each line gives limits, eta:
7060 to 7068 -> 3.15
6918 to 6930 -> 3.17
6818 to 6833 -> 3.22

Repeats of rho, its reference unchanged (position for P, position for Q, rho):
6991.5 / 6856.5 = -0.01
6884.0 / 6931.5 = 0.08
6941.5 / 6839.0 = -0.11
